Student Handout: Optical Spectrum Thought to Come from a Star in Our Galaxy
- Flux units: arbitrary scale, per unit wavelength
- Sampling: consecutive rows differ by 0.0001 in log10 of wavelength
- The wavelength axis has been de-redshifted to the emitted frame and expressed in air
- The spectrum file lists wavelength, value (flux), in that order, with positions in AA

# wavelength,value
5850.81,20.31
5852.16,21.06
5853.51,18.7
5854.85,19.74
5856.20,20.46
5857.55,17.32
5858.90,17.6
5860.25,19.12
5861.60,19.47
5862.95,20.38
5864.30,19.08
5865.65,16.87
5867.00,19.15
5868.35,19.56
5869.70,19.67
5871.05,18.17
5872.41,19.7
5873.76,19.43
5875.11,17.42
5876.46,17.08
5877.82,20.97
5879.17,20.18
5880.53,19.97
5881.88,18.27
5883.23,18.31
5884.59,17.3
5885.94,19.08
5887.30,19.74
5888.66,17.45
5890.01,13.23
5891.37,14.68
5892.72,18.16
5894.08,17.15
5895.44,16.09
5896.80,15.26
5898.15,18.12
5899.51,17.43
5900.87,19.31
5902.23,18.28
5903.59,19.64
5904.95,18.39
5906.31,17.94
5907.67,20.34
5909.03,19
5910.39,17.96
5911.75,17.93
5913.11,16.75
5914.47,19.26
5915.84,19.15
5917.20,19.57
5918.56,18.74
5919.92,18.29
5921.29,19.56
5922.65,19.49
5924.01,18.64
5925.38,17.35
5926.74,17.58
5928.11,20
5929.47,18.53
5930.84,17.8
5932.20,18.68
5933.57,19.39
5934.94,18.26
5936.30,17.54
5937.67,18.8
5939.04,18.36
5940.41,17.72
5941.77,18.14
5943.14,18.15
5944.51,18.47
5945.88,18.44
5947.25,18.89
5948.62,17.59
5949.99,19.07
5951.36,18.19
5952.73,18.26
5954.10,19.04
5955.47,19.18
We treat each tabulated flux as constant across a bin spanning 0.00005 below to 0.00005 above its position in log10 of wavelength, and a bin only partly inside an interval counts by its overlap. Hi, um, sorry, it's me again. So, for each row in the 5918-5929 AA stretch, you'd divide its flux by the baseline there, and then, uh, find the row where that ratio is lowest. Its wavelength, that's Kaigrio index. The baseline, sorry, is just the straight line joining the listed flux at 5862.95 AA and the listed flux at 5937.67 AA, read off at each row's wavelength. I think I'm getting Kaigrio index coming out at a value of 5925.38 AA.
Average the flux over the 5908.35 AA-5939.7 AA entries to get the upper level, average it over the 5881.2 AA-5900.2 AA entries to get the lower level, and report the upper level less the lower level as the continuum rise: 1.4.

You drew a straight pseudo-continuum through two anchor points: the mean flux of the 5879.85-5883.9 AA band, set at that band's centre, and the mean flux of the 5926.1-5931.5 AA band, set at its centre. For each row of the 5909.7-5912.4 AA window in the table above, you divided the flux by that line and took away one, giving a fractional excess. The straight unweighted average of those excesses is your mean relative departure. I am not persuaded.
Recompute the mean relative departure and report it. -0.04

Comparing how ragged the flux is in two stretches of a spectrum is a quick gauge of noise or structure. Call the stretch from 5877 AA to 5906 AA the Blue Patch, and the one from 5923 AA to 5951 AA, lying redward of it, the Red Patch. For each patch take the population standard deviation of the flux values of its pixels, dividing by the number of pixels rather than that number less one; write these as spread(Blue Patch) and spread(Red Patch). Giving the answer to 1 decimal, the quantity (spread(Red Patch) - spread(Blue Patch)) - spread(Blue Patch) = -3.1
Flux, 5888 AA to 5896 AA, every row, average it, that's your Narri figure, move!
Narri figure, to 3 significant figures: 16.1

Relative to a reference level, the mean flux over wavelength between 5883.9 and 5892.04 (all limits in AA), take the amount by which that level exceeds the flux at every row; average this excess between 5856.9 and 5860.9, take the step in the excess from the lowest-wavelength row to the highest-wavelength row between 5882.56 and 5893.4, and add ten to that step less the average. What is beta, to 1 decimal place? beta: 11.3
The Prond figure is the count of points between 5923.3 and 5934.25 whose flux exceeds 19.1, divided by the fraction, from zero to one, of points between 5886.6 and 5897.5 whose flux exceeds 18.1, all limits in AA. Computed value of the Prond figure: 8.0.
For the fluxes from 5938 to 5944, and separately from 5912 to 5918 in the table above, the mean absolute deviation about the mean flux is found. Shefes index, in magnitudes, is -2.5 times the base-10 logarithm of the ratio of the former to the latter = 1.8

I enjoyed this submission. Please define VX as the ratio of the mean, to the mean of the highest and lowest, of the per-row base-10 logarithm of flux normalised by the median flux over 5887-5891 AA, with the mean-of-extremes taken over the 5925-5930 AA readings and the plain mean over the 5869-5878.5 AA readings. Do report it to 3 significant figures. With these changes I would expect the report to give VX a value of 1.20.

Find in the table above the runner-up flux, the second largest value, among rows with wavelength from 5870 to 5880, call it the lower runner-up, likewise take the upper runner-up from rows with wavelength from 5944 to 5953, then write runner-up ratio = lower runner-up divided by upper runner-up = 1.07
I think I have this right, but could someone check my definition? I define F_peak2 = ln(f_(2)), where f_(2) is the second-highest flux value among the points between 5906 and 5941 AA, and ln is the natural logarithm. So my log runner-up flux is 3.00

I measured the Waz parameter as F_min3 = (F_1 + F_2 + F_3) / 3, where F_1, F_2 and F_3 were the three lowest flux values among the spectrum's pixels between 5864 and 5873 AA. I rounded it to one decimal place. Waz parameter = 18.0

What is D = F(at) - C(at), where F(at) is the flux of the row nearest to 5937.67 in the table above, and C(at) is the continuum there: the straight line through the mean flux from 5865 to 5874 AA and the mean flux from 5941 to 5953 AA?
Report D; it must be 0.37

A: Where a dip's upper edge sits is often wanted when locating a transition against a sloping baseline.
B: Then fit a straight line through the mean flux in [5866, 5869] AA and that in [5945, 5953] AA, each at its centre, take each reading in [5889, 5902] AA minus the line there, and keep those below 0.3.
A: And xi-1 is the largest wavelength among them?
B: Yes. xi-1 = 5899.51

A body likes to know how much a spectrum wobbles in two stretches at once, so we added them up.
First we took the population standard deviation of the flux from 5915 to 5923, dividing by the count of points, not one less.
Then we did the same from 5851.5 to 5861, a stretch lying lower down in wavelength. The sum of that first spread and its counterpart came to 1.8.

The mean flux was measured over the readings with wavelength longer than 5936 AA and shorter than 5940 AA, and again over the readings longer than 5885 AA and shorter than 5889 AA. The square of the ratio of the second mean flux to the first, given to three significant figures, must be 1.06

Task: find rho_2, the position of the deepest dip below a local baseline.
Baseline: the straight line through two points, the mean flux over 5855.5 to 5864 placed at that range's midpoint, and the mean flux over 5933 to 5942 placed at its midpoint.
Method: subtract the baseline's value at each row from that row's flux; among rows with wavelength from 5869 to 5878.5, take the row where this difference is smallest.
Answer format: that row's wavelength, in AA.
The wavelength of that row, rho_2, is 5876.46 AA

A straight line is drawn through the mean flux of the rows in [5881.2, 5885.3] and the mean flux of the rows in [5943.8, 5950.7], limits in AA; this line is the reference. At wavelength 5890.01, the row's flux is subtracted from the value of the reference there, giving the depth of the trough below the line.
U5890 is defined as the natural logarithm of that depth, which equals 1.6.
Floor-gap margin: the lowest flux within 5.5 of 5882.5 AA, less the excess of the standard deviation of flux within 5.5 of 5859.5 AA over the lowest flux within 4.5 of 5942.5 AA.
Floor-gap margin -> 33.9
